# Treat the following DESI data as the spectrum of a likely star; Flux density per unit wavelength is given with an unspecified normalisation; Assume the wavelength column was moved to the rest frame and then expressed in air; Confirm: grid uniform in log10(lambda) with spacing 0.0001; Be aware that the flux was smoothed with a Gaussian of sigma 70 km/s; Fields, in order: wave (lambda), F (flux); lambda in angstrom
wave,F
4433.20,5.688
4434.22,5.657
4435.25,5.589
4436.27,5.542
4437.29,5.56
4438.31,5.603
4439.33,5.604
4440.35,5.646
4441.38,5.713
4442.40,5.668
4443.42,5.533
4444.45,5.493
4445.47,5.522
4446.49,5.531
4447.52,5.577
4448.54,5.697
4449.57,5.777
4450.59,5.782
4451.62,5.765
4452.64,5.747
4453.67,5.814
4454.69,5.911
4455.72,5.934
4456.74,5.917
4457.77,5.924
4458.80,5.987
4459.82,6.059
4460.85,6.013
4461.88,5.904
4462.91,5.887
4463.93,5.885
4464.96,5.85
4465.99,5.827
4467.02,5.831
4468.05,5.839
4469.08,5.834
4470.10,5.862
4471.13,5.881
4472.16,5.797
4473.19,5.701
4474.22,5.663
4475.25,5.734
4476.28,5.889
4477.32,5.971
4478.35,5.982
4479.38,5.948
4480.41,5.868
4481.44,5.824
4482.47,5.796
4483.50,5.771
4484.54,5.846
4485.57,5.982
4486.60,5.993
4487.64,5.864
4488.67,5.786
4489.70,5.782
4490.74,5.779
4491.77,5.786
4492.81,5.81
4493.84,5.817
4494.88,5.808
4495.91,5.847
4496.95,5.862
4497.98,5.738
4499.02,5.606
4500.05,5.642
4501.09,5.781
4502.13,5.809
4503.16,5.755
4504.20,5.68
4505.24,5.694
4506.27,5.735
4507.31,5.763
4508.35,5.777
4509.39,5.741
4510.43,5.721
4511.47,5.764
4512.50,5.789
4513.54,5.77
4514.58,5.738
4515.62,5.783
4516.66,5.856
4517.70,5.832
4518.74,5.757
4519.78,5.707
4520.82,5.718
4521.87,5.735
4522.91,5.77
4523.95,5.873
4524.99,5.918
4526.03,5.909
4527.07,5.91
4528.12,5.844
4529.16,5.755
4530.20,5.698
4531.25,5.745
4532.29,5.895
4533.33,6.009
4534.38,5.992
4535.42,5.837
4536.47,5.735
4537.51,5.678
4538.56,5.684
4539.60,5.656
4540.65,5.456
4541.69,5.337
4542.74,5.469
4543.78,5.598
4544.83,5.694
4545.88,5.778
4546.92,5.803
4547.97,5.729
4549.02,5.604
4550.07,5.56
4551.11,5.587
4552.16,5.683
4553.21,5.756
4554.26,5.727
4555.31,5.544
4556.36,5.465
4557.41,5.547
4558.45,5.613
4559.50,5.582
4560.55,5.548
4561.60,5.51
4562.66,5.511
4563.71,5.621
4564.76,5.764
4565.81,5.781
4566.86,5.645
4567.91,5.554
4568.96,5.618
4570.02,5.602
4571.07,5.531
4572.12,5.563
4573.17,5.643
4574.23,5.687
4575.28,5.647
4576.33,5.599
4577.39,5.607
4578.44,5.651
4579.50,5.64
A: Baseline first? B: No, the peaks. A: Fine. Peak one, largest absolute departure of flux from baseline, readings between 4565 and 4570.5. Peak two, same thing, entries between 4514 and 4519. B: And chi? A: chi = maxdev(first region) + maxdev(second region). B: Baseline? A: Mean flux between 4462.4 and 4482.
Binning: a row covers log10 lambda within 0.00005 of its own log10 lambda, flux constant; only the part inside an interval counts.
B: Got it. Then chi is 0.40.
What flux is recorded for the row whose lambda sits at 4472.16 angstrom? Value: 5.797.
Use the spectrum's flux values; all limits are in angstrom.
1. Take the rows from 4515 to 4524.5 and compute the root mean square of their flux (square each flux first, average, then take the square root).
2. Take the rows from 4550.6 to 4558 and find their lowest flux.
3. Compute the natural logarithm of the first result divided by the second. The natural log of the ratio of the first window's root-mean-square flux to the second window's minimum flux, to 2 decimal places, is 0.06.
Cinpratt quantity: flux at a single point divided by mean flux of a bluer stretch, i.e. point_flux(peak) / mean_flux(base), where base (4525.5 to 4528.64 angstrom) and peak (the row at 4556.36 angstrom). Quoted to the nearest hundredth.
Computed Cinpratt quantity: 0.93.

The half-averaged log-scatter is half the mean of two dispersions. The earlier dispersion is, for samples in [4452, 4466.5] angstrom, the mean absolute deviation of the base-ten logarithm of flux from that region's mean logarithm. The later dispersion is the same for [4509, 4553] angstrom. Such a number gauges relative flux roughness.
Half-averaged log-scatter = 0.0029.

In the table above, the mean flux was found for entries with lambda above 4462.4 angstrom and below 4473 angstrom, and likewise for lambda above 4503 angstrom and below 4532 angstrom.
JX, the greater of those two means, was 5.85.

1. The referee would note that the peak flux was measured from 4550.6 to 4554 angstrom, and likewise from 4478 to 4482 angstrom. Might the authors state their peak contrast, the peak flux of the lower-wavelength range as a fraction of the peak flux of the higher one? 1.04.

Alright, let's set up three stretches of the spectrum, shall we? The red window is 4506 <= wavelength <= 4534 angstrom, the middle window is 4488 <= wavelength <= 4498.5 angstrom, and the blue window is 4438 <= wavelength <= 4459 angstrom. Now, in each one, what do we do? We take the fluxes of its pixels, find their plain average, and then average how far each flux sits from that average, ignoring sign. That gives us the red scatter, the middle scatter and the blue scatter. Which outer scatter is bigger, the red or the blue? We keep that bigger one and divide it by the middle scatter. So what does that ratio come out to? 4.7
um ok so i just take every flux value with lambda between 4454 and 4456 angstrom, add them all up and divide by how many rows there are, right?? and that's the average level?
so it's 5.92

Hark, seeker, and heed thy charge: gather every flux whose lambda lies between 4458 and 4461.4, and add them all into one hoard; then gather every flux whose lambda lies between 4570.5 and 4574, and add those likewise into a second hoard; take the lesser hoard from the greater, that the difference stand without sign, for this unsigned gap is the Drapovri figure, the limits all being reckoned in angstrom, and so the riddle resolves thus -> 1.32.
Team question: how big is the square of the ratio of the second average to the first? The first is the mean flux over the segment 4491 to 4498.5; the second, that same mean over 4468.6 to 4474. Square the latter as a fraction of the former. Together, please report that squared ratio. 1.00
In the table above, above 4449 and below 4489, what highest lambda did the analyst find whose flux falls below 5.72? 4474.22 angstrom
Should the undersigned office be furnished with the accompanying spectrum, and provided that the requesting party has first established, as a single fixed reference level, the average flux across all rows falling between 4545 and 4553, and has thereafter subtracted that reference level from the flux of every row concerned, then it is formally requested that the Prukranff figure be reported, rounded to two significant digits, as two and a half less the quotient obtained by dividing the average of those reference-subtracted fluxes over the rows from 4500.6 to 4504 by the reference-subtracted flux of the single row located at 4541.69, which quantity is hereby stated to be 2.8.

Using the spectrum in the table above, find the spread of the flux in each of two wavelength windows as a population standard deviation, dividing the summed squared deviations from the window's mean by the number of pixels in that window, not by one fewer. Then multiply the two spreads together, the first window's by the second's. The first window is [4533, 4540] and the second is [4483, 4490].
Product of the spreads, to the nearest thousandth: 0.012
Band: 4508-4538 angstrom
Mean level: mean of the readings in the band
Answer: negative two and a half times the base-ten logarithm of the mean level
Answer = -1.91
